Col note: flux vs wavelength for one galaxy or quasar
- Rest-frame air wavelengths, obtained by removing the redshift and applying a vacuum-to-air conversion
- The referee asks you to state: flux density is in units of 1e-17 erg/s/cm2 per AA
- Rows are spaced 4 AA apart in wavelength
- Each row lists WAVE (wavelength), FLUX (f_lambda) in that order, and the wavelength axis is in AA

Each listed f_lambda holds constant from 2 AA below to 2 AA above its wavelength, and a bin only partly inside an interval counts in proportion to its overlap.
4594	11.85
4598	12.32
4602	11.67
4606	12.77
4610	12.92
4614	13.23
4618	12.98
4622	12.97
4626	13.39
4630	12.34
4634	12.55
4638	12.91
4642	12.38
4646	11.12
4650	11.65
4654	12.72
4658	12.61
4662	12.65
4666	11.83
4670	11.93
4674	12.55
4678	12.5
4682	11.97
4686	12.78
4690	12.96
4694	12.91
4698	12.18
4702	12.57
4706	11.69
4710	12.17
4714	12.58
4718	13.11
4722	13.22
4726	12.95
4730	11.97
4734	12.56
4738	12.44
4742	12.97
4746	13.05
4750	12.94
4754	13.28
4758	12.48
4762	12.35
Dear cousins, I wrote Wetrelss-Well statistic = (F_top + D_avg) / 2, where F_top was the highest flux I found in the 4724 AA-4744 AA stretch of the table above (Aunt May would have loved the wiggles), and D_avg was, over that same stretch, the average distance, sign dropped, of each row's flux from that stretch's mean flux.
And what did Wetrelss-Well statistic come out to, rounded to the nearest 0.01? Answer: 6.64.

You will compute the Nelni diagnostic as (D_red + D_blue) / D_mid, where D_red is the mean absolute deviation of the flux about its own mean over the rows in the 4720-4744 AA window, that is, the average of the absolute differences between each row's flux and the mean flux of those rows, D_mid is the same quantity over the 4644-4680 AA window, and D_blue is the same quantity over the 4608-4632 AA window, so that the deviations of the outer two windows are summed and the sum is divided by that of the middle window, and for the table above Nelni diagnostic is 1.23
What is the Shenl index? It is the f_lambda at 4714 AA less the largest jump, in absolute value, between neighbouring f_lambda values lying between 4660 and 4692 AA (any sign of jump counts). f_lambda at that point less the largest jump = 11.8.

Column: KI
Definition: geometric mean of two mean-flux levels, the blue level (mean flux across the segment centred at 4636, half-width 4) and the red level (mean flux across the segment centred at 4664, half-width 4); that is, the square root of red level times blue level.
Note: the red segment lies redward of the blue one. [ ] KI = 12.5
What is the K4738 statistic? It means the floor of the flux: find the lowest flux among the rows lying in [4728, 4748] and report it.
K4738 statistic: 11.97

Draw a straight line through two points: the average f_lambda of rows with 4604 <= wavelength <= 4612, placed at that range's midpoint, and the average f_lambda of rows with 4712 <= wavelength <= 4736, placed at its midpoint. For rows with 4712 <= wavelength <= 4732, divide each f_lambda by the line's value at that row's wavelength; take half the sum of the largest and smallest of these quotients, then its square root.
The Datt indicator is 0.99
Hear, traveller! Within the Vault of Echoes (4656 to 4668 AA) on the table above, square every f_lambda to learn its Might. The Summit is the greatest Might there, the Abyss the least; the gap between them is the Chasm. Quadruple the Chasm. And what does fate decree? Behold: 80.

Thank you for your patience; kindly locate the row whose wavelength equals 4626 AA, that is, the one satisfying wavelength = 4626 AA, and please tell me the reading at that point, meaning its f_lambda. 13.39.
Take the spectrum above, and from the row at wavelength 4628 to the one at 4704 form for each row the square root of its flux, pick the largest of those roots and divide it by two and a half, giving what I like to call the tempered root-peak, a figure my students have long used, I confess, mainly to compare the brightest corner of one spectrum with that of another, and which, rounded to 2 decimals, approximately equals 1.44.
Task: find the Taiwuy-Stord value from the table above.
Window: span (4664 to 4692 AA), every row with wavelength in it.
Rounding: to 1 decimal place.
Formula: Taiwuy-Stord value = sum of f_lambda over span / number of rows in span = 12.4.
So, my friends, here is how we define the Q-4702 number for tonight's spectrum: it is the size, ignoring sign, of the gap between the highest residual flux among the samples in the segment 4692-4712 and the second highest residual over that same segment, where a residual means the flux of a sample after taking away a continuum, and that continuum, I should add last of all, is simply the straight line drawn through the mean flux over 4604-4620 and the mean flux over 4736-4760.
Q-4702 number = 0.33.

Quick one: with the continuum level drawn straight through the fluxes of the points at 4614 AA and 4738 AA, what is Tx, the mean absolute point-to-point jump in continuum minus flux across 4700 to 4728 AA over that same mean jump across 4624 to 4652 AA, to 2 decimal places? 0.69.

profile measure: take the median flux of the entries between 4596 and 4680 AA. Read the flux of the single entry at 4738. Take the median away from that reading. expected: -0.1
